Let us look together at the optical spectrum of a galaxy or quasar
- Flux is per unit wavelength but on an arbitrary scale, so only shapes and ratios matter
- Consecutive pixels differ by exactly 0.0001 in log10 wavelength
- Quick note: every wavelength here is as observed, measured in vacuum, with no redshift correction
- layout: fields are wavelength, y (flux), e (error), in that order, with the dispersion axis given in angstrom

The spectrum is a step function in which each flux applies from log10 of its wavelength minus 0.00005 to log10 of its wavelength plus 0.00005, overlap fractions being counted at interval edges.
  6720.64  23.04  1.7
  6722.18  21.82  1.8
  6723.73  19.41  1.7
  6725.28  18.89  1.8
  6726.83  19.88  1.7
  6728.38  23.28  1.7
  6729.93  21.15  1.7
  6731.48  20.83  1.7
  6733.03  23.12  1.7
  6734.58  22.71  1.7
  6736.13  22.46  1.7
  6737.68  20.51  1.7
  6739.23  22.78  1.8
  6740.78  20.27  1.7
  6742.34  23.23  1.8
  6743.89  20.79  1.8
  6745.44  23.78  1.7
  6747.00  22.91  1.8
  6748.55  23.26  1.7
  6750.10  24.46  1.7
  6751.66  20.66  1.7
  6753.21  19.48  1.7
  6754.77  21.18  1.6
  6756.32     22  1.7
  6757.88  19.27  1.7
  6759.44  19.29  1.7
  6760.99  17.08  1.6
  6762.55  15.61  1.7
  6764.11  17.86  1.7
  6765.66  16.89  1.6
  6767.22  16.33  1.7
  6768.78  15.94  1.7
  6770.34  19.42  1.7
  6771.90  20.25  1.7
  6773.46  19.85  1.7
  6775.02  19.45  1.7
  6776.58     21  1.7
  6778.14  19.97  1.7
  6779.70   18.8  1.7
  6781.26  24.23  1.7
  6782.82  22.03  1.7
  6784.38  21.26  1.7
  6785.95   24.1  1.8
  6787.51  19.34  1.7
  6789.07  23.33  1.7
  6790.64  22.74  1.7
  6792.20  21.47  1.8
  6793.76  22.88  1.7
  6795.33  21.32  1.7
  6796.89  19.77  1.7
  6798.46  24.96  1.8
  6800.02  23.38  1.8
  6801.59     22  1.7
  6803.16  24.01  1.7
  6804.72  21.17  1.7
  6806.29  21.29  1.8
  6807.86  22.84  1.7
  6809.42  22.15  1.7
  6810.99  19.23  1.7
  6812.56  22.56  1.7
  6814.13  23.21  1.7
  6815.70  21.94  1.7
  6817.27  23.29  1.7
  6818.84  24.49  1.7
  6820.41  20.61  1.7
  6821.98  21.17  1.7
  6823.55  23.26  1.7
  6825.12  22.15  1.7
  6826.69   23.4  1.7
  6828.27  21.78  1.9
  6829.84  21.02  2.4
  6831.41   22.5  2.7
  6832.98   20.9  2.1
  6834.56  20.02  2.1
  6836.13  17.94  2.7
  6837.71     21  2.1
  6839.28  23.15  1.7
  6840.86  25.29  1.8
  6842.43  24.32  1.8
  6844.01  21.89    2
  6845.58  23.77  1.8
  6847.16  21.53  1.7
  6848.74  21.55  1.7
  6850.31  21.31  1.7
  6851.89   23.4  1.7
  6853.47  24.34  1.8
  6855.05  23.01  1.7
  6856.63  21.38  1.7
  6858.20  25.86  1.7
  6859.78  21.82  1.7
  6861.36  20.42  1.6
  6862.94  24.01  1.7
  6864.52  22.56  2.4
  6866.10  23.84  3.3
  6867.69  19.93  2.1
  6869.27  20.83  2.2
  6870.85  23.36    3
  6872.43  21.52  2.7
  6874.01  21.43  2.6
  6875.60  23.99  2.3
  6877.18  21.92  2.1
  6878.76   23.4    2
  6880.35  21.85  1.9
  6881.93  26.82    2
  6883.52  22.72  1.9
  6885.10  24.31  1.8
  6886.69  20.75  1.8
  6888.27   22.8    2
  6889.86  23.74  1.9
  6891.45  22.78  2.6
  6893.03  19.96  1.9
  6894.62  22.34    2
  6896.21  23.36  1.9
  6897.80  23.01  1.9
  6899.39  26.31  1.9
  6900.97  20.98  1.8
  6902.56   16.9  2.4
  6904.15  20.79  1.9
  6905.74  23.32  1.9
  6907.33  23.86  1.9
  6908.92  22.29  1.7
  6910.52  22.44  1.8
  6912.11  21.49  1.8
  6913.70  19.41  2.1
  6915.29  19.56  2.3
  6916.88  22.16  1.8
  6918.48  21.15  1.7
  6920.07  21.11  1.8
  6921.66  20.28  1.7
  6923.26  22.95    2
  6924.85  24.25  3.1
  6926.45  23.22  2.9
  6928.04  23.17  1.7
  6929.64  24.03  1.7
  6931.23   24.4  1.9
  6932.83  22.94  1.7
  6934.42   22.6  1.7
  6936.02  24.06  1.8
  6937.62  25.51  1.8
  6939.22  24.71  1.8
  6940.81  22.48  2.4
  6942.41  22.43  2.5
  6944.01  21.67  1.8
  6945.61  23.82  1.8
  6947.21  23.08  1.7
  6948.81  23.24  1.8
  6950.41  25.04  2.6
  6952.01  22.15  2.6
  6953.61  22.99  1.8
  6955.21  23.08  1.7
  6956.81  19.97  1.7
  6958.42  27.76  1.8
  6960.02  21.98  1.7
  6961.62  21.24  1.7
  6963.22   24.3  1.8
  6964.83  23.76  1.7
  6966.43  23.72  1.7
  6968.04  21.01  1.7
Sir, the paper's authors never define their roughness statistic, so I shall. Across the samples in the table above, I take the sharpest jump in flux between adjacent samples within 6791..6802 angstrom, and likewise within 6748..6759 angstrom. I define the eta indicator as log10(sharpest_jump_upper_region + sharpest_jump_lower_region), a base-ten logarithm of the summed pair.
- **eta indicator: 0.95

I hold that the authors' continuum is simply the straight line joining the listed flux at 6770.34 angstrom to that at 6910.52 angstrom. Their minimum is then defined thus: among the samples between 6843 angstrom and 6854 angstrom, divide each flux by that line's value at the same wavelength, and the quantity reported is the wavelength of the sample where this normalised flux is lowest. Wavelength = 6850.31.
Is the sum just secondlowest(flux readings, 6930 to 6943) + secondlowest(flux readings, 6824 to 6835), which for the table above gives 43.4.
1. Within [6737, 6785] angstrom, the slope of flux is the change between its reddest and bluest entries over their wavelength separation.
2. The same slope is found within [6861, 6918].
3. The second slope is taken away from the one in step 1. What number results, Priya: -0.02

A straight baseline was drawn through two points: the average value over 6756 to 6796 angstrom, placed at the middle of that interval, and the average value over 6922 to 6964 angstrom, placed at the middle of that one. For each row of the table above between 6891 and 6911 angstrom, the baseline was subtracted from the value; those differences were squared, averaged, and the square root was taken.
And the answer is 2.17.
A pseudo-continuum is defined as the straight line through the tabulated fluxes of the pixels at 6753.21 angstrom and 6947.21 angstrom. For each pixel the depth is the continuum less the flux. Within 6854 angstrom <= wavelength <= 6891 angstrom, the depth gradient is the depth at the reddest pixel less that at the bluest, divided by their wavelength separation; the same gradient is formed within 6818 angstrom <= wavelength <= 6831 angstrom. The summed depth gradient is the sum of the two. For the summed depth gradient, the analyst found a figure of 0.3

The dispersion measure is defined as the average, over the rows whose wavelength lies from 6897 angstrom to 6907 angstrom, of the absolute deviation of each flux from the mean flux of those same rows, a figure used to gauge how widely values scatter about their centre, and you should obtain 2.3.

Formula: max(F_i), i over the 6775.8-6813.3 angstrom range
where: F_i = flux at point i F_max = 24.96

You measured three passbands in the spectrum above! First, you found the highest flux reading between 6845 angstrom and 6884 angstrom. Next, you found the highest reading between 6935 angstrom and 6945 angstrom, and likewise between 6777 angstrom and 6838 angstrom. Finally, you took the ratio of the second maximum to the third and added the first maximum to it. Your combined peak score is 27.8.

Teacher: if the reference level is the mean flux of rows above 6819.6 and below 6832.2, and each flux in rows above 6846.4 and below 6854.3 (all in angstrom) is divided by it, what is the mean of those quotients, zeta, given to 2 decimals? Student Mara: 1.02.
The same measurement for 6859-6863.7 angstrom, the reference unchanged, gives 1.00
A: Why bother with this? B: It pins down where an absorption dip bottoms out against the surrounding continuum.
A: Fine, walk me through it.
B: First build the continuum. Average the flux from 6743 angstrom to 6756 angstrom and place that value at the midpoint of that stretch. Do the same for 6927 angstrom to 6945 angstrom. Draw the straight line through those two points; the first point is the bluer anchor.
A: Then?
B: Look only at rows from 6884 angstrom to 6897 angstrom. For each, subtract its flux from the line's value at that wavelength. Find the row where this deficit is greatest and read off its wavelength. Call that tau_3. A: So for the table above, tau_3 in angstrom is 6893.03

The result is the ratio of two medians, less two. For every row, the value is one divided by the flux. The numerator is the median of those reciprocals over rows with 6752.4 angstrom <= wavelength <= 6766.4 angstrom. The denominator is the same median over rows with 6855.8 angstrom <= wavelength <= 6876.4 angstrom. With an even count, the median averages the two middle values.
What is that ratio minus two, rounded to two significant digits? -0.87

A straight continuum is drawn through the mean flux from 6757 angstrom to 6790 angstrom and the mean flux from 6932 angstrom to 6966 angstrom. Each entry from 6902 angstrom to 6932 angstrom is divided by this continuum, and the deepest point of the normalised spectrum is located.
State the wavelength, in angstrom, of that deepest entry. 6902.56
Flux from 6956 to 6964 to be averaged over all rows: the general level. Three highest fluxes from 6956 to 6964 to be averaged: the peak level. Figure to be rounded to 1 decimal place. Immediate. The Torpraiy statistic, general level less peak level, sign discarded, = 1.6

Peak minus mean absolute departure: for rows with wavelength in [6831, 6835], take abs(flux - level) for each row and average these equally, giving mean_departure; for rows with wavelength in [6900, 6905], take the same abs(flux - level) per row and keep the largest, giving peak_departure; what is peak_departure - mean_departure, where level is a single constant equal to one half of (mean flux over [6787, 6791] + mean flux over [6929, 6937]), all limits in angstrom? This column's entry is 4.2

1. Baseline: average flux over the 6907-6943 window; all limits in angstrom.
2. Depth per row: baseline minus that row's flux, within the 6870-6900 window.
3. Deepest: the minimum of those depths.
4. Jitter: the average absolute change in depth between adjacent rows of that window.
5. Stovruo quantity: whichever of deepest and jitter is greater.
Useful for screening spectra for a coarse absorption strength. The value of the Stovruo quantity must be 2.09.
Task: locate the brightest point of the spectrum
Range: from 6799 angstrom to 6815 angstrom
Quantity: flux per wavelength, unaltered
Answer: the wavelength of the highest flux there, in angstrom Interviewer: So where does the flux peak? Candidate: 6803.16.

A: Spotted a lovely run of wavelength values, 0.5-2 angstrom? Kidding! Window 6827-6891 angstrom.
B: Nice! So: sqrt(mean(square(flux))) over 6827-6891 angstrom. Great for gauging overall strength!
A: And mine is 22.5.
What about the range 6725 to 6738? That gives 21.5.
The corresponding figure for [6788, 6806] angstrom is 22.5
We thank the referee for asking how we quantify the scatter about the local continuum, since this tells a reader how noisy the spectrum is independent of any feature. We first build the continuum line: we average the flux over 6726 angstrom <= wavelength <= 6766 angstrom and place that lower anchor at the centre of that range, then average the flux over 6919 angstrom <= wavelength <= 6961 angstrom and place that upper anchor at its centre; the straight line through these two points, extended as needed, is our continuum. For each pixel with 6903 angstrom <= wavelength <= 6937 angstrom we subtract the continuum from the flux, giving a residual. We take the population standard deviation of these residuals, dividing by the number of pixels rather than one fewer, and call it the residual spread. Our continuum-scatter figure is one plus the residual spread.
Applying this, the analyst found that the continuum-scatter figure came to 2.43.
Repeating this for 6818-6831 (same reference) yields 2.28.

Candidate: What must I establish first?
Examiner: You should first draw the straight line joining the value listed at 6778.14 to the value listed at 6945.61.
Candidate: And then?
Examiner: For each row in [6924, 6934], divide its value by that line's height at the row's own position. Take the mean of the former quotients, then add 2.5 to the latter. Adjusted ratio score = 3.51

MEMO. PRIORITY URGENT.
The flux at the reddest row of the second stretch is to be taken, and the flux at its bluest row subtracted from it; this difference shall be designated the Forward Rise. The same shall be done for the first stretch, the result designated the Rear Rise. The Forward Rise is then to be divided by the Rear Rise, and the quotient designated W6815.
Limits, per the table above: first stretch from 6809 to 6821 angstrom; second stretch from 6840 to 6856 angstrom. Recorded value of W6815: 1.5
